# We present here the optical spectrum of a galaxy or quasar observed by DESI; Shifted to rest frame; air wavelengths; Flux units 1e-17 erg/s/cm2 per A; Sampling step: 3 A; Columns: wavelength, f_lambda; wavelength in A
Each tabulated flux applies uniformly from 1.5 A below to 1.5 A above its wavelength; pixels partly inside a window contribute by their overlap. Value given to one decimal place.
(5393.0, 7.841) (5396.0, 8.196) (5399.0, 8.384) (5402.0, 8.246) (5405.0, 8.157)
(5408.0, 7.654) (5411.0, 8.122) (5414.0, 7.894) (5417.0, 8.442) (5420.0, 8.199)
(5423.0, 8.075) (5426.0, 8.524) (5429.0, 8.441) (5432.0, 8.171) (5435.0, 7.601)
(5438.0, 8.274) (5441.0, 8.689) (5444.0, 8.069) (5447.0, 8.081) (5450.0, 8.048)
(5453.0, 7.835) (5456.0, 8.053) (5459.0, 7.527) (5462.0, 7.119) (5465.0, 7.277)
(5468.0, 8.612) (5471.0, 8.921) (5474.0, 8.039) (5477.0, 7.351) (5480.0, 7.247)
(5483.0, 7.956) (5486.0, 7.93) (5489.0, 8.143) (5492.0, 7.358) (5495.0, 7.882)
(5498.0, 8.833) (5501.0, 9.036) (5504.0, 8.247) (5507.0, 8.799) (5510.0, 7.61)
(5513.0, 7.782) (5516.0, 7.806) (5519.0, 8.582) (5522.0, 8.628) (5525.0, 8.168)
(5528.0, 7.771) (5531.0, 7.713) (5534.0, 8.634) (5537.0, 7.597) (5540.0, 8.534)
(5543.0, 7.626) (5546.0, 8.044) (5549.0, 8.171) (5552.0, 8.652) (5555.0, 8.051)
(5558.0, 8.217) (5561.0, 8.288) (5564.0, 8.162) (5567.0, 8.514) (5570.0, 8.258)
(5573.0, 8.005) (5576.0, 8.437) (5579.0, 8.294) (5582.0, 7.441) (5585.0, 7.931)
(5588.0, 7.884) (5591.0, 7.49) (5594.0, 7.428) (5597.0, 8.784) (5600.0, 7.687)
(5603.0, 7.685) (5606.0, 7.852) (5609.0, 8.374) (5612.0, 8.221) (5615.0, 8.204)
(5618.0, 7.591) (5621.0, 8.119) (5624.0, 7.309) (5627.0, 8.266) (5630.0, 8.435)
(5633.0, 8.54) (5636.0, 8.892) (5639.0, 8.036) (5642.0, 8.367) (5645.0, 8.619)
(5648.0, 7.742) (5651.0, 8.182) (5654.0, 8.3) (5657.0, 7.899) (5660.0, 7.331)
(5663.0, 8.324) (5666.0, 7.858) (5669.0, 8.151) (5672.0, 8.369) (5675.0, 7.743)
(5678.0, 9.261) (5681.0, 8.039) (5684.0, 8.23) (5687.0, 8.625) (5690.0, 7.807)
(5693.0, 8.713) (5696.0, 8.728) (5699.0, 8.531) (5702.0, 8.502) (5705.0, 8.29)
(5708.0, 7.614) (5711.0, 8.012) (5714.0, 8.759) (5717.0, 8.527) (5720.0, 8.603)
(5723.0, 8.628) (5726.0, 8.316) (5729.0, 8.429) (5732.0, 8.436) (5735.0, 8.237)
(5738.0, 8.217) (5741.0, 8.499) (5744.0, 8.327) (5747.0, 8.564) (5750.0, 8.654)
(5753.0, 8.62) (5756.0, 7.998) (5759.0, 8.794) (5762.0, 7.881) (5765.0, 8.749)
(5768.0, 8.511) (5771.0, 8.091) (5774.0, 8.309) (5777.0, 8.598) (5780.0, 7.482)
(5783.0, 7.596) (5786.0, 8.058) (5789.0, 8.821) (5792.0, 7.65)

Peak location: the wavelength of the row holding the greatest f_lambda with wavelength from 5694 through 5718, 5714.0 A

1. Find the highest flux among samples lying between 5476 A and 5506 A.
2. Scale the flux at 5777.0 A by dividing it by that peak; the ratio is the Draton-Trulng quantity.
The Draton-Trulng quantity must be 0.952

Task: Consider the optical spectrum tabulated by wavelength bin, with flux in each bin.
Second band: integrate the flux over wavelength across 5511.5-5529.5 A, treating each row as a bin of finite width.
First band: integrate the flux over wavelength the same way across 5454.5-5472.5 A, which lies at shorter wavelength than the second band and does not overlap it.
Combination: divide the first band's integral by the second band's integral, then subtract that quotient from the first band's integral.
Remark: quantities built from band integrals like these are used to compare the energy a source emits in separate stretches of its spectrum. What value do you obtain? 141.6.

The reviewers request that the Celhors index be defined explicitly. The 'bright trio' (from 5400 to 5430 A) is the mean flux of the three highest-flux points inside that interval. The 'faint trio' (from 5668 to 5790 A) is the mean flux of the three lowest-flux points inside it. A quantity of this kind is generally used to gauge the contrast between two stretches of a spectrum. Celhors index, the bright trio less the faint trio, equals 0.9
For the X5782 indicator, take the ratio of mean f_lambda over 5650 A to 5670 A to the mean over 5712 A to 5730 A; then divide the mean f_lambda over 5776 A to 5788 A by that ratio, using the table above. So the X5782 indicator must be 8.5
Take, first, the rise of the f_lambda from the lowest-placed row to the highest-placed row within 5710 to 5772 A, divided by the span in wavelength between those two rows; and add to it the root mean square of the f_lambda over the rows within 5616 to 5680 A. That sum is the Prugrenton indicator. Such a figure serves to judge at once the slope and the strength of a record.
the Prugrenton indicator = 8.17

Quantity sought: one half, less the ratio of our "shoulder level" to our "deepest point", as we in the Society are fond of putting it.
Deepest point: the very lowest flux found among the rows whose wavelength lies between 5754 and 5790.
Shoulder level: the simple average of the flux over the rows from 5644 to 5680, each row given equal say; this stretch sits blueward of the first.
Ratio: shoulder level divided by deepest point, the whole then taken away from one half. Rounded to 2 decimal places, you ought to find -0.59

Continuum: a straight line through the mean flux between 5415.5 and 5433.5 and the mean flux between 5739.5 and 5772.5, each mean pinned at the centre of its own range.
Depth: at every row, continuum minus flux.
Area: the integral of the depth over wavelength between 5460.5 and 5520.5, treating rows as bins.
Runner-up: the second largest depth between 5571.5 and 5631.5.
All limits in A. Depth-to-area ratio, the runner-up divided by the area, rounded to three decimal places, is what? 0.051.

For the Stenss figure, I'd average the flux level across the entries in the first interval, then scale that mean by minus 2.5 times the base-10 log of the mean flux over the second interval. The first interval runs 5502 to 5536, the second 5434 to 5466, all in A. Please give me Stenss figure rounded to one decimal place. -18.3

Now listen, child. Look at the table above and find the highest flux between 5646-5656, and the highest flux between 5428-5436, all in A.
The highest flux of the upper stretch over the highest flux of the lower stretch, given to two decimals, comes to 0.98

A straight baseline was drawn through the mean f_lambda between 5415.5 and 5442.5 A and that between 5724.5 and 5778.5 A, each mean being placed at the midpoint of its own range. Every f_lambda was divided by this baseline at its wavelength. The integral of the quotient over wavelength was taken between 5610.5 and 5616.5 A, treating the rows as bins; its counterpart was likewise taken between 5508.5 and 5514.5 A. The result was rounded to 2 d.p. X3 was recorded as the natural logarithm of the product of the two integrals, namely 3.49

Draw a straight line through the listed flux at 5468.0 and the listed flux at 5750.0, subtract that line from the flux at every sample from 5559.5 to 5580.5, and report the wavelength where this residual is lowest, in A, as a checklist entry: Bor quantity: 5573.0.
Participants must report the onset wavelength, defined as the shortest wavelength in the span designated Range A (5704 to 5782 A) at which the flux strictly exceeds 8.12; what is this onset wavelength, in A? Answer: 5705.0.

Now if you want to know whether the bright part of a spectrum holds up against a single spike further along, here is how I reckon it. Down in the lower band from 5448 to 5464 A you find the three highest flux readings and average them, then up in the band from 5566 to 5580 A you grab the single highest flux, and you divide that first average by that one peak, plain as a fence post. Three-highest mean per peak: 0.94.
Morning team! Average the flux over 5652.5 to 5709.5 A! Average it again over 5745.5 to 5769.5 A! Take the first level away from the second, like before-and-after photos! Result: 0.24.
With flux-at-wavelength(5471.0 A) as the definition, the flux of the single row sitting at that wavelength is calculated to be 8.921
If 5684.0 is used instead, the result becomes 8.23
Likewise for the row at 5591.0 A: 7.49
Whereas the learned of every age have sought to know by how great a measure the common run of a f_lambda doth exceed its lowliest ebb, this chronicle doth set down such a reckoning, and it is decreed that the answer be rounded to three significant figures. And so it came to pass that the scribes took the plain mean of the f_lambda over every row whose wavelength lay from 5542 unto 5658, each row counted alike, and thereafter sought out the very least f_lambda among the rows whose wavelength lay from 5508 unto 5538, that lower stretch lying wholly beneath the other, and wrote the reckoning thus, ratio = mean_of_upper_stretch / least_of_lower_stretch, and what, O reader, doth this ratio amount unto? 1.07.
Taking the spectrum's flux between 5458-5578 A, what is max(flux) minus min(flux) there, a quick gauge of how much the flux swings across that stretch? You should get 1.92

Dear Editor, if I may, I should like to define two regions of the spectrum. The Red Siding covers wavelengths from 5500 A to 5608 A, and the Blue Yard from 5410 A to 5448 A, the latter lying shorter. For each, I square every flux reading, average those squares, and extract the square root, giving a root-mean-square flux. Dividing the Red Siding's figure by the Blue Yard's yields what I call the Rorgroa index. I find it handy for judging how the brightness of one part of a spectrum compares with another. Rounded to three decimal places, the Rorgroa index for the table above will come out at 0.989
